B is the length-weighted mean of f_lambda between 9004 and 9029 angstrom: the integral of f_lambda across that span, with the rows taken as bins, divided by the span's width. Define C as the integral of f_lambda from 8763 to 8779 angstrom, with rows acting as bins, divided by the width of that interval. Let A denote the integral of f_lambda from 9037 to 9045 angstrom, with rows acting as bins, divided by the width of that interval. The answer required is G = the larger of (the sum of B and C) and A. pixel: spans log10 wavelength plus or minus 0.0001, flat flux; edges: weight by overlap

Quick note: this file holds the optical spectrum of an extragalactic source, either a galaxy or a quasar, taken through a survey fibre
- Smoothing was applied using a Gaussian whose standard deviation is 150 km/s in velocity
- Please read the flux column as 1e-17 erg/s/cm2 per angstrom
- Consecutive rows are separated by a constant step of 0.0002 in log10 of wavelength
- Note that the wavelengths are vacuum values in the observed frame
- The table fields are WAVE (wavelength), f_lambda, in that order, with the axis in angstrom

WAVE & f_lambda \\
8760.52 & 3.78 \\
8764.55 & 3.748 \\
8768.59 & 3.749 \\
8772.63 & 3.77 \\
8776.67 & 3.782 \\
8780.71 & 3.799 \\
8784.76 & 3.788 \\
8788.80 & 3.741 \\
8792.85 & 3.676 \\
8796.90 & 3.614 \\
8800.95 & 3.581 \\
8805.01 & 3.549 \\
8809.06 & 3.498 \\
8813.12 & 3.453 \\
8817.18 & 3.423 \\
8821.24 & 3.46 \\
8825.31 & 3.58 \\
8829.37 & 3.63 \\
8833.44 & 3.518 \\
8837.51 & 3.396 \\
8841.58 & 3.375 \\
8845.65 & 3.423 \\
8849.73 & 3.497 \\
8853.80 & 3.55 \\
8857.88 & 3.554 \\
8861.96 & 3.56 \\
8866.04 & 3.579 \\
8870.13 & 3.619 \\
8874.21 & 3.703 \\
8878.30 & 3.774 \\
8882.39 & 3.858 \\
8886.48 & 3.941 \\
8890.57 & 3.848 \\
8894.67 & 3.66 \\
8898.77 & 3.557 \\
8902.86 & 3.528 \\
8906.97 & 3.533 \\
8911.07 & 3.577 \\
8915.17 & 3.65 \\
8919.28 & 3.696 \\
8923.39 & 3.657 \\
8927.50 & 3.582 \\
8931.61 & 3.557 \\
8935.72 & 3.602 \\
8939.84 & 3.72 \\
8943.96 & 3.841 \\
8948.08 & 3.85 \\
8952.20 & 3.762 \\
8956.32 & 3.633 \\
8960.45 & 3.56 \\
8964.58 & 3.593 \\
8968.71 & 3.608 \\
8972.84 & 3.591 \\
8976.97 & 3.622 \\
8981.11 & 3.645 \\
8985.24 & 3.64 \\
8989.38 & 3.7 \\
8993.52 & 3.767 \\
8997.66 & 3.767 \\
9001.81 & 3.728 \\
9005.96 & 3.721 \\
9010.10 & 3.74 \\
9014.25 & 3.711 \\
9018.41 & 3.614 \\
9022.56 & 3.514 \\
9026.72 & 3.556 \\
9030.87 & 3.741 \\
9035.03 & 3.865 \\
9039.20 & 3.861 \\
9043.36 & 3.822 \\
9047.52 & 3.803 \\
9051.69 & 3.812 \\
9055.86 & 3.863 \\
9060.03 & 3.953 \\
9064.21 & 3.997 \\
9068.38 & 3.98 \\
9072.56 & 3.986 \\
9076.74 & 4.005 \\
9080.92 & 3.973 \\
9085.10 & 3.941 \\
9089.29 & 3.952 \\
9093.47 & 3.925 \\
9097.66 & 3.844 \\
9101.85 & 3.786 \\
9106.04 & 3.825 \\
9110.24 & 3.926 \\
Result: 7.4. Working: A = 3.84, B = 3.64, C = 3.76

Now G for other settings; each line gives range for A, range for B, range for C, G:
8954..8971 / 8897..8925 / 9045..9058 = 7.4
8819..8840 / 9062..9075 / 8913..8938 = 7.6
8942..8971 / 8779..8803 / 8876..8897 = 7.5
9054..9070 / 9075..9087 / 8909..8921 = 7.6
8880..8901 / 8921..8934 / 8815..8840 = 7.1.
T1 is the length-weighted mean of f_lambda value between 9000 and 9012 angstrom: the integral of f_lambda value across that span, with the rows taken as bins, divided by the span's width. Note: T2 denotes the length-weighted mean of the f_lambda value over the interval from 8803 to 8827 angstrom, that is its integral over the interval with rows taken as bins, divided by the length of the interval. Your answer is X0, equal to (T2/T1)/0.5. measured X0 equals 1.87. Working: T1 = 3.73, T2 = 3.49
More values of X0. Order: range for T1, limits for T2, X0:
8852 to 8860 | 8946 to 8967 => 2.07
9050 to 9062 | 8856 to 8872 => 1.84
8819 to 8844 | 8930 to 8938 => 2.05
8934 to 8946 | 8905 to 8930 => 1.94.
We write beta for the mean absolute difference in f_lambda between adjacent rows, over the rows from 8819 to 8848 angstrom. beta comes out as 0.079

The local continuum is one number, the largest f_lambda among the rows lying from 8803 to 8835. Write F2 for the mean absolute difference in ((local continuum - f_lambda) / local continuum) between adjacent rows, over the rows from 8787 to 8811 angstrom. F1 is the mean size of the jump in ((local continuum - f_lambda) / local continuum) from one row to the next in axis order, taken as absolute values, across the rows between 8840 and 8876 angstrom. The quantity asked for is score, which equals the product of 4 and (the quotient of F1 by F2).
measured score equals 3.4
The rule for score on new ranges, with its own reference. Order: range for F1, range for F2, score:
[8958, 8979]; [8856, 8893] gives 1.6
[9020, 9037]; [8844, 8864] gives 13.7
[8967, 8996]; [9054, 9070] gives 2.7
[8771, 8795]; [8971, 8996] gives 3.3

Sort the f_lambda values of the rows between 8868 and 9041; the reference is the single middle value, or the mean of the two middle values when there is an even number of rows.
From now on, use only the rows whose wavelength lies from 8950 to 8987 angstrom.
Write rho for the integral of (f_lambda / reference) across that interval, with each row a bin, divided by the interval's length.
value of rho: 0.99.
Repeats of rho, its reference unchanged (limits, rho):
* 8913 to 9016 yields 1.01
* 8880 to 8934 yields 1.00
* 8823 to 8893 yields 0.99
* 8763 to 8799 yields 1.02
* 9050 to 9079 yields 1.08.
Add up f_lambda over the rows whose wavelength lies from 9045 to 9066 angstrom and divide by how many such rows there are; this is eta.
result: 3.89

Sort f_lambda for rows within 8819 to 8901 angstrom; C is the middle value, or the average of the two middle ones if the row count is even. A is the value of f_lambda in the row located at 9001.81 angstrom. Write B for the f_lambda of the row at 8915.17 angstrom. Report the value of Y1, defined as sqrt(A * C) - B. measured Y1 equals 0.00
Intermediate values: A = 3.728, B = 3.65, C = 3.57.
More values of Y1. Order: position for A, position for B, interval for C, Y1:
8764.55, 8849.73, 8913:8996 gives 0.20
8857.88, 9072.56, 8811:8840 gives -0.48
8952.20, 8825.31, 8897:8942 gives 0.09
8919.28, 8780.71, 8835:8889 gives -0.17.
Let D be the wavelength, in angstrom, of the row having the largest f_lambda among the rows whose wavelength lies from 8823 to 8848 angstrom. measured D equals 8829.37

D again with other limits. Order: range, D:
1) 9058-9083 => 9076.74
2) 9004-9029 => 9010.10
